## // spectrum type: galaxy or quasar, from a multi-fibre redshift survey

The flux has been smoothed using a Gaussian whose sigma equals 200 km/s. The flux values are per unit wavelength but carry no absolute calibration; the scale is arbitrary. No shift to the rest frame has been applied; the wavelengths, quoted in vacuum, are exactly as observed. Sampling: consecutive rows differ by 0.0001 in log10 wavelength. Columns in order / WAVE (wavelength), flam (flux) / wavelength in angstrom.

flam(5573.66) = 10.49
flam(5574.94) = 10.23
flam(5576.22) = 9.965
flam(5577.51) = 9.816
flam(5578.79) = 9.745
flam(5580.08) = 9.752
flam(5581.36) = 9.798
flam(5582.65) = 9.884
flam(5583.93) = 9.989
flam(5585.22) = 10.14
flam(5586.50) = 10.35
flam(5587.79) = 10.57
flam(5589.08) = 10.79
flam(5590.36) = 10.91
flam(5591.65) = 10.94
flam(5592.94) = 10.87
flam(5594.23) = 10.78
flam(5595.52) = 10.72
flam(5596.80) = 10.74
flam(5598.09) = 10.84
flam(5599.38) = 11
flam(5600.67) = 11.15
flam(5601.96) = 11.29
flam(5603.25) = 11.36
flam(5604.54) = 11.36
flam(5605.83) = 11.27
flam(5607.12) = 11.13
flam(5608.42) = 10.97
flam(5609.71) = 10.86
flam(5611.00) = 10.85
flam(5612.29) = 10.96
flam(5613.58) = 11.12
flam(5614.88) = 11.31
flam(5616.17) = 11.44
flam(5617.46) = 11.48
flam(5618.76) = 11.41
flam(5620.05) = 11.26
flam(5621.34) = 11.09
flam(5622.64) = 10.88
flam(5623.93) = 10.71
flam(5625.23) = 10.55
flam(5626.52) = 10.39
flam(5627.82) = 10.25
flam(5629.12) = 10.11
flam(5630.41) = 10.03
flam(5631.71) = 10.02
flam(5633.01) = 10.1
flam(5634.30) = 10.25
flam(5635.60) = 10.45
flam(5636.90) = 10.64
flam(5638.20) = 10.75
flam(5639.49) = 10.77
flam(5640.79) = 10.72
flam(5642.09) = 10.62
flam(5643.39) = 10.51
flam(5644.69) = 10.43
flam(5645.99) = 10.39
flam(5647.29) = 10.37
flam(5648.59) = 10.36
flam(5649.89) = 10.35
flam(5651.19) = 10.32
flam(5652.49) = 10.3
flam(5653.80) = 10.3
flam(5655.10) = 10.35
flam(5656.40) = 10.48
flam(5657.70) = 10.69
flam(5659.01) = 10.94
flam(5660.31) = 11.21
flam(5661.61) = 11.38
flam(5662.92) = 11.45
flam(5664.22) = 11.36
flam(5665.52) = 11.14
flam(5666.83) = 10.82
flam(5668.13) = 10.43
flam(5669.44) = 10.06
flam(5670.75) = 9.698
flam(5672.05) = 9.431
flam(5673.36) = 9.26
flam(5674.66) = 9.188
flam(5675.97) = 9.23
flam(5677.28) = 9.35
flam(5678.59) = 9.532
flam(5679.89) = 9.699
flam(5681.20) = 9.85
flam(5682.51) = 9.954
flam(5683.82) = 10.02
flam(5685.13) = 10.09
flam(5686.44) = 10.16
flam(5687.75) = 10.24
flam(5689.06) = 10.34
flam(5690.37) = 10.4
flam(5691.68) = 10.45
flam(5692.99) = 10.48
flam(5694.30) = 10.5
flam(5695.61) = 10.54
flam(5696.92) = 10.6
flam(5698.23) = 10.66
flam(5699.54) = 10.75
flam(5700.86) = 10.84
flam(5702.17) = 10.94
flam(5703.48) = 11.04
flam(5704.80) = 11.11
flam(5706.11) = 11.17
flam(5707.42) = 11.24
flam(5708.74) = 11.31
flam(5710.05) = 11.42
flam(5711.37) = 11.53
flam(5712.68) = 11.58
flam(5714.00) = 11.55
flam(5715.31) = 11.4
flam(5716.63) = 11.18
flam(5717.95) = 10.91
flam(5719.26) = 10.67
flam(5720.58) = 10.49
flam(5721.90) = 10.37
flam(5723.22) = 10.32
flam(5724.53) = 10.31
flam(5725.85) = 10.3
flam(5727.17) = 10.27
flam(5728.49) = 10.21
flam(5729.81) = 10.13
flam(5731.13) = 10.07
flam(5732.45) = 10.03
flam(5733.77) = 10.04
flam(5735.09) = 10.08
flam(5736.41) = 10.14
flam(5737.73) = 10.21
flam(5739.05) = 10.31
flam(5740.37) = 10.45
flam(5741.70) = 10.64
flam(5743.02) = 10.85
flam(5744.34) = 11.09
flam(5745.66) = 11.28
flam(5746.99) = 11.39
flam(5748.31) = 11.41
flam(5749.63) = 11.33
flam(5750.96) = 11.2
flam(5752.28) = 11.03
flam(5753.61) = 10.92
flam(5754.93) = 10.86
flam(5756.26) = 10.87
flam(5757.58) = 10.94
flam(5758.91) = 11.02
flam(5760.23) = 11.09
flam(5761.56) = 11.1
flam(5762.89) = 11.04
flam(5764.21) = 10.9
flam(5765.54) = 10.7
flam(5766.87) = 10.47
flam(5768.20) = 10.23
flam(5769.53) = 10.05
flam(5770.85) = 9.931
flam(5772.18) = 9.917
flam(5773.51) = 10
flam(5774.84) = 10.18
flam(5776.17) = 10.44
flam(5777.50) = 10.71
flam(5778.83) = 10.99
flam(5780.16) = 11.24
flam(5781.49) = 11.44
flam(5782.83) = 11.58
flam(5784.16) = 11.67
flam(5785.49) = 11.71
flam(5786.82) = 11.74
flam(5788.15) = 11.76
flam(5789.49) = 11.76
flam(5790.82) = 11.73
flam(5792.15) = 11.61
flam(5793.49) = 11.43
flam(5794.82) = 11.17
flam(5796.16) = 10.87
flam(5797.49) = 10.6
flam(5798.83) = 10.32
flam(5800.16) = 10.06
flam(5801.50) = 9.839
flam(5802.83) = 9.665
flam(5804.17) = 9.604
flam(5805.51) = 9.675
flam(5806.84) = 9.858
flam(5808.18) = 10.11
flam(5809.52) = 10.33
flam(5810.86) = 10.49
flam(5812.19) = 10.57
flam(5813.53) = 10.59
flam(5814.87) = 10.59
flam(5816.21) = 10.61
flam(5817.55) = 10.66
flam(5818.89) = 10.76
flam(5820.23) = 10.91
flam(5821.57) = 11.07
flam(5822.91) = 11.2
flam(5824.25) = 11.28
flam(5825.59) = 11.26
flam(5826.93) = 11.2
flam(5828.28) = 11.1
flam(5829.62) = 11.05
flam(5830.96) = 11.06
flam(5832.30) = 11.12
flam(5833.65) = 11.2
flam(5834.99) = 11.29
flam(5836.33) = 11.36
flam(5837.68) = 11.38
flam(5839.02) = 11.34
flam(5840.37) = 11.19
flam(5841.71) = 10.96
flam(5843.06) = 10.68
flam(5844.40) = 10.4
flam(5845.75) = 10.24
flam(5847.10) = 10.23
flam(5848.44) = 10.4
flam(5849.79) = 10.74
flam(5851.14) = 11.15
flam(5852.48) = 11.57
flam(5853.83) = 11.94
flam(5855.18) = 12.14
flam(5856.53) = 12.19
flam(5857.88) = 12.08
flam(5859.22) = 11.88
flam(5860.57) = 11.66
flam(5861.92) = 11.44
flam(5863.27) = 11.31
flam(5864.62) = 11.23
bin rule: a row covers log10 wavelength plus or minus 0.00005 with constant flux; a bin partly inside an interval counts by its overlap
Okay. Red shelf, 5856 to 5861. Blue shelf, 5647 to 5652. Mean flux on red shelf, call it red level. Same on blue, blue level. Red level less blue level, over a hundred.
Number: 0.016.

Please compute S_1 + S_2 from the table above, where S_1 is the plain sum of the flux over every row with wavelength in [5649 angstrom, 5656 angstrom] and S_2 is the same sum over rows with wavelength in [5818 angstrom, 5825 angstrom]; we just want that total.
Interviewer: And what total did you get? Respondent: 107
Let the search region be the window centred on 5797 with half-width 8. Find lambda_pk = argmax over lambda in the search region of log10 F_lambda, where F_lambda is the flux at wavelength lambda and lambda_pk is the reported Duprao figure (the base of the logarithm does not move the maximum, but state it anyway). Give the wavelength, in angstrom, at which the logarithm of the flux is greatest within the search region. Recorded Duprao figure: 5789.49 angstrom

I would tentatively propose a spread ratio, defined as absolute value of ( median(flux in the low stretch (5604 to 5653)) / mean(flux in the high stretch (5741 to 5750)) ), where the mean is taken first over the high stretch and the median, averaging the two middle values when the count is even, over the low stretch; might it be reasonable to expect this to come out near 0.96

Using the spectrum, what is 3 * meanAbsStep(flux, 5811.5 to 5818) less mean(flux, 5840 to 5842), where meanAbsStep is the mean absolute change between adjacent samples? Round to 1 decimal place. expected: -11.0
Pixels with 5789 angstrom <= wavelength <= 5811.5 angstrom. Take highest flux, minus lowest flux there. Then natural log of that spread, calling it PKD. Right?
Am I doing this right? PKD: 0.77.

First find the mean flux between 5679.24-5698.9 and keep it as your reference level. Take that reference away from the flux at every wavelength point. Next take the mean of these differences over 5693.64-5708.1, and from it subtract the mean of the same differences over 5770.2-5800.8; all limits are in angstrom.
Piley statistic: -0.14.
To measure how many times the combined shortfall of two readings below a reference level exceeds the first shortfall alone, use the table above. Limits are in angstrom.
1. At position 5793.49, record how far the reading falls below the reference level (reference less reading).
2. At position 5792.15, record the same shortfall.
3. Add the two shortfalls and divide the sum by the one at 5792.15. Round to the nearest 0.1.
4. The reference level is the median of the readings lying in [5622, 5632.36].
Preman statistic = 1.9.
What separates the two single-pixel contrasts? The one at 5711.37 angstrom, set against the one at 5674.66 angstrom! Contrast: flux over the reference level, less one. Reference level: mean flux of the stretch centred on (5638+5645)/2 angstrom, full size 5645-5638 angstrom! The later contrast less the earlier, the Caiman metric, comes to 0.22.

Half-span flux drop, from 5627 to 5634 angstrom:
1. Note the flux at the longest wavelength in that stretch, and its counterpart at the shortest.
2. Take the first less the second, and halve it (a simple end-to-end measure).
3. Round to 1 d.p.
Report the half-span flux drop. -0.1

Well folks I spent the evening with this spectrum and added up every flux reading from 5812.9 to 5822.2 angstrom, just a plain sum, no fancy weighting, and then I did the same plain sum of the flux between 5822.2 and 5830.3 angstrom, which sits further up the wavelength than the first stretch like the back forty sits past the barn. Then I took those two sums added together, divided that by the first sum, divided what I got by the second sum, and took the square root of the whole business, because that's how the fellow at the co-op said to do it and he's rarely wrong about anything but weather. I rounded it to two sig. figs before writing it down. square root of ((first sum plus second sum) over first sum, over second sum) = 0.17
